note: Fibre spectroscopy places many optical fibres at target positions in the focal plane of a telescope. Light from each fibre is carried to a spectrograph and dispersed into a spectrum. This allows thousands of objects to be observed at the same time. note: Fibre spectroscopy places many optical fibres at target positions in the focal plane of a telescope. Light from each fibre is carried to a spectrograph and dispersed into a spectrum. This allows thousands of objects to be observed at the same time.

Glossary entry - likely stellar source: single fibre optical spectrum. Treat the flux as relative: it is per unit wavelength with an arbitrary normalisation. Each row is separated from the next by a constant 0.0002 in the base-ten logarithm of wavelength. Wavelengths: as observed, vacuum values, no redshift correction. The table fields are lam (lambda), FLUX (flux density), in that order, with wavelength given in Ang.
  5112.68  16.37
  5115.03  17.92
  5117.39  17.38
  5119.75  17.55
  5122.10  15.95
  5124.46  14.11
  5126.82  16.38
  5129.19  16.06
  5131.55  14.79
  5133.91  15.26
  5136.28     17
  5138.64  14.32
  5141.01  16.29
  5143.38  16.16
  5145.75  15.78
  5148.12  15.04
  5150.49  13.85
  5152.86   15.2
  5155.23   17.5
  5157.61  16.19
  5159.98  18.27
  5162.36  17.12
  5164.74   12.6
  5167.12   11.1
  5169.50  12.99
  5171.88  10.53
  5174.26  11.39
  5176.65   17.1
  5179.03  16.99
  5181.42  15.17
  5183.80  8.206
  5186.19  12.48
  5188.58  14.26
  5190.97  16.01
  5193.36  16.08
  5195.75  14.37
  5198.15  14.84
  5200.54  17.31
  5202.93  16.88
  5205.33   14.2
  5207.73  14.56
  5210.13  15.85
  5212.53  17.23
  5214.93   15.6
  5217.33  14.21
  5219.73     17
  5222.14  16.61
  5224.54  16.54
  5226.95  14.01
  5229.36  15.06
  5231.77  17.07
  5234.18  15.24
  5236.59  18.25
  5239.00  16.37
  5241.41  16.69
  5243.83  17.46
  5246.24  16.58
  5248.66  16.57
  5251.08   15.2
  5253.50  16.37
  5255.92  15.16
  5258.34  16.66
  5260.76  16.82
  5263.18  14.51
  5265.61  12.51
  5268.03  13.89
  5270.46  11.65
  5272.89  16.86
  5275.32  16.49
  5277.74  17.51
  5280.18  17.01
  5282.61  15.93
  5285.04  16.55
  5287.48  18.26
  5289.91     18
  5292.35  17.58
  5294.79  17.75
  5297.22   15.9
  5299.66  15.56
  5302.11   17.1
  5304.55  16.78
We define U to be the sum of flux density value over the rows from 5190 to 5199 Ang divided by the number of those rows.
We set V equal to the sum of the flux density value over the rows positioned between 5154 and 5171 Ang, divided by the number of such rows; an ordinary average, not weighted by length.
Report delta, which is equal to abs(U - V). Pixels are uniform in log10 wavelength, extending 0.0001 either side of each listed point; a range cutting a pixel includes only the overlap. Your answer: 0.2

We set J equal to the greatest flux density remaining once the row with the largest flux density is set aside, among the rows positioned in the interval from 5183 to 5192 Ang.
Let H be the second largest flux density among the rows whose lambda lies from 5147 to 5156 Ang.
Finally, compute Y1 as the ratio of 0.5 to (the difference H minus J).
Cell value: 0.5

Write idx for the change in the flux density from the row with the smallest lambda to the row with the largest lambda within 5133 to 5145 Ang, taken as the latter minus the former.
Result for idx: 1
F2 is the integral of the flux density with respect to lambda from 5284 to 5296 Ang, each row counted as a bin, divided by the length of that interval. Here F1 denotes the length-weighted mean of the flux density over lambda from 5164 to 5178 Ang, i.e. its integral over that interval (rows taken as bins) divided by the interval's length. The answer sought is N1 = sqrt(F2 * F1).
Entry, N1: 14.9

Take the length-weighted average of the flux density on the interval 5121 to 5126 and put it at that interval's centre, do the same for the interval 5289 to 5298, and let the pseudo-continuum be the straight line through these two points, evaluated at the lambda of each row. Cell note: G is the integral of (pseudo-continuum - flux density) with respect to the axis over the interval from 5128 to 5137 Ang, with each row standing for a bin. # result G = -4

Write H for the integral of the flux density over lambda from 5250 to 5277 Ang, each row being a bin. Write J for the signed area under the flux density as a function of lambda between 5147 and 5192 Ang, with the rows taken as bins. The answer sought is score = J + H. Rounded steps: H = 409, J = 644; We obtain 1053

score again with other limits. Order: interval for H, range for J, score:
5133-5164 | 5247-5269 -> 832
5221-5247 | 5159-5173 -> 617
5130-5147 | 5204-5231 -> 686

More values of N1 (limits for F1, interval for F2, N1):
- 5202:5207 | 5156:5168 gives 15.3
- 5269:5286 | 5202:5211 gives 15.6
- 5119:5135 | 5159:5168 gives 15.2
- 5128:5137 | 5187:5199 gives 15.4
